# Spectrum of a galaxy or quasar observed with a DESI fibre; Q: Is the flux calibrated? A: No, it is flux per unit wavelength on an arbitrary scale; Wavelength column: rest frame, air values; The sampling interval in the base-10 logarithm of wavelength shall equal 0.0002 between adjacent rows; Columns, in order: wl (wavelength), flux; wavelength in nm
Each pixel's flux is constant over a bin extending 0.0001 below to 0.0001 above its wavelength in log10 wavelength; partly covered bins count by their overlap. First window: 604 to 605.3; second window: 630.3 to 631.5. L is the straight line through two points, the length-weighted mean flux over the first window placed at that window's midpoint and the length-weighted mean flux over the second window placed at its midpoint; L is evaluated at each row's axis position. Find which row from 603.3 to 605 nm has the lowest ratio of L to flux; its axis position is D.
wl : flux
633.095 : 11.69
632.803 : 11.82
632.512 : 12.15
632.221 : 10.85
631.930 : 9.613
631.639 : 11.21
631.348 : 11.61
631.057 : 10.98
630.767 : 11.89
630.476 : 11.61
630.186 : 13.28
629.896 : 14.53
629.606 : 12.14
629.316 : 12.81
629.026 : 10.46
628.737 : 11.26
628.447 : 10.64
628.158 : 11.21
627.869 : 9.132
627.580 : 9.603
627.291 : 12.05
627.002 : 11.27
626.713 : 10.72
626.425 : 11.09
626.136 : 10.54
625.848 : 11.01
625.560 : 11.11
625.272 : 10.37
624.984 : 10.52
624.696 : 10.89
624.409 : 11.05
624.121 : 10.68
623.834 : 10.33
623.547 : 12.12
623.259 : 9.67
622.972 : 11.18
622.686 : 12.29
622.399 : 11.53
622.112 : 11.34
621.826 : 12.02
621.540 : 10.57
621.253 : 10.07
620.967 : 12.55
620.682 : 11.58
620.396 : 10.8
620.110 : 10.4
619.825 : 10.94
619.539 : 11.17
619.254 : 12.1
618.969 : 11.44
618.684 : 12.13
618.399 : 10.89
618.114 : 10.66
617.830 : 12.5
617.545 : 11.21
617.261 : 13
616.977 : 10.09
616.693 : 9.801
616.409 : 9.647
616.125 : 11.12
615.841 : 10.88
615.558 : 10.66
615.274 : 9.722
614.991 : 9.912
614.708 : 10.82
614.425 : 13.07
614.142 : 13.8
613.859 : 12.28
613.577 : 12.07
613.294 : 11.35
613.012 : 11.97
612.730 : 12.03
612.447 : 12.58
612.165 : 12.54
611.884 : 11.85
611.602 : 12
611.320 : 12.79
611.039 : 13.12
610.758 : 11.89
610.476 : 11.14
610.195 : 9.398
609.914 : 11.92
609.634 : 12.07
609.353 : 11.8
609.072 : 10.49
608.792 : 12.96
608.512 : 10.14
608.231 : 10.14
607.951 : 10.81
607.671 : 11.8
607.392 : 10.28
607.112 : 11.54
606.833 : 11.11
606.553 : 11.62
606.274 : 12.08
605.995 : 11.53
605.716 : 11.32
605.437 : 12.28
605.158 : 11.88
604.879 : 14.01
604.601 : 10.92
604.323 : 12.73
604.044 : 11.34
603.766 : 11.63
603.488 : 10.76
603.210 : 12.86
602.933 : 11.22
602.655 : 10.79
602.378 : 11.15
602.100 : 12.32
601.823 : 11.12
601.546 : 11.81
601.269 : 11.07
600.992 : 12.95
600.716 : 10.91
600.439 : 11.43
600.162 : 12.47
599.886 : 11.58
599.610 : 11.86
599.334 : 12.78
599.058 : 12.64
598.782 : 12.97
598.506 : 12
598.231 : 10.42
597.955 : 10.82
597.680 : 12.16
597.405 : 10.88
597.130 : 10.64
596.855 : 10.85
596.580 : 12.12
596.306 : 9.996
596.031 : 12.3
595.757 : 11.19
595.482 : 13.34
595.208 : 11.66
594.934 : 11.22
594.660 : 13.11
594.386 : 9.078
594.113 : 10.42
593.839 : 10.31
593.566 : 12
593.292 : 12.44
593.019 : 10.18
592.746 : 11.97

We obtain 604.879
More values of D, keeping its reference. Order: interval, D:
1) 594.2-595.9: 595.482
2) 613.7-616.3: 614.142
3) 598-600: 598.782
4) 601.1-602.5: 602.100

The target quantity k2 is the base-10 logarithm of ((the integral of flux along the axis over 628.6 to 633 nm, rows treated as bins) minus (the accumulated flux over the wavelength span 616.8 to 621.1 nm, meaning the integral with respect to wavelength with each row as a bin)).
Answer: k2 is 0.4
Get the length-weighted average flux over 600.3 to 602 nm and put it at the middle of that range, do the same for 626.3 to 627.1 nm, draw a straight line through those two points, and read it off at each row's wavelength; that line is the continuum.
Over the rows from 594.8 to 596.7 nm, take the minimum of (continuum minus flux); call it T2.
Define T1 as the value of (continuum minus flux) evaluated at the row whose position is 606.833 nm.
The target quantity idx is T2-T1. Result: -2.0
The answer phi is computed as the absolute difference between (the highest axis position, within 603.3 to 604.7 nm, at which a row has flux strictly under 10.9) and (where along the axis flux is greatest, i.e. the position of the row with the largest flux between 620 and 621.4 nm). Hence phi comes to 17.48 nm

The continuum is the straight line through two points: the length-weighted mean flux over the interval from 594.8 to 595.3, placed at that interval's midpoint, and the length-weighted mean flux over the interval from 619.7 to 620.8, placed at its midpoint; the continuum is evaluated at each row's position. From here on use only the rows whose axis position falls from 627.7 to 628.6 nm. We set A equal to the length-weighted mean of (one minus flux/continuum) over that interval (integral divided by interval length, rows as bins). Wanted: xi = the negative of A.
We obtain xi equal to -0.04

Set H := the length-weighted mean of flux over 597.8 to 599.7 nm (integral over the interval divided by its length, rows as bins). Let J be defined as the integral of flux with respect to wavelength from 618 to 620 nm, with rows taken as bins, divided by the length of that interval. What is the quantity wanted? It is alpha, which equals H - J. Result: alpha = 0.60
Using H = 11.9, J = 11.3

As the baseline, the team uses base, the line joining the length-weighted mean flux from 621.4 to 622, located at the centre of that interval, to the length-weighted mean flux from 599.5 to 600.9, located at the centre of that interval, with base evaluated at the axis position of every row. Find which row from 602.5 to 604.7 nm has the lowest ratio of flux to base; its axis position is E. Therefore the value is 603.488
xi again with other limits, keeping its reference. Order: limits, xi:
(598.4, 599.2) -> 0.11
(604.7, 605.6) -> 0.12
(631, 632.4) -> 0.02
